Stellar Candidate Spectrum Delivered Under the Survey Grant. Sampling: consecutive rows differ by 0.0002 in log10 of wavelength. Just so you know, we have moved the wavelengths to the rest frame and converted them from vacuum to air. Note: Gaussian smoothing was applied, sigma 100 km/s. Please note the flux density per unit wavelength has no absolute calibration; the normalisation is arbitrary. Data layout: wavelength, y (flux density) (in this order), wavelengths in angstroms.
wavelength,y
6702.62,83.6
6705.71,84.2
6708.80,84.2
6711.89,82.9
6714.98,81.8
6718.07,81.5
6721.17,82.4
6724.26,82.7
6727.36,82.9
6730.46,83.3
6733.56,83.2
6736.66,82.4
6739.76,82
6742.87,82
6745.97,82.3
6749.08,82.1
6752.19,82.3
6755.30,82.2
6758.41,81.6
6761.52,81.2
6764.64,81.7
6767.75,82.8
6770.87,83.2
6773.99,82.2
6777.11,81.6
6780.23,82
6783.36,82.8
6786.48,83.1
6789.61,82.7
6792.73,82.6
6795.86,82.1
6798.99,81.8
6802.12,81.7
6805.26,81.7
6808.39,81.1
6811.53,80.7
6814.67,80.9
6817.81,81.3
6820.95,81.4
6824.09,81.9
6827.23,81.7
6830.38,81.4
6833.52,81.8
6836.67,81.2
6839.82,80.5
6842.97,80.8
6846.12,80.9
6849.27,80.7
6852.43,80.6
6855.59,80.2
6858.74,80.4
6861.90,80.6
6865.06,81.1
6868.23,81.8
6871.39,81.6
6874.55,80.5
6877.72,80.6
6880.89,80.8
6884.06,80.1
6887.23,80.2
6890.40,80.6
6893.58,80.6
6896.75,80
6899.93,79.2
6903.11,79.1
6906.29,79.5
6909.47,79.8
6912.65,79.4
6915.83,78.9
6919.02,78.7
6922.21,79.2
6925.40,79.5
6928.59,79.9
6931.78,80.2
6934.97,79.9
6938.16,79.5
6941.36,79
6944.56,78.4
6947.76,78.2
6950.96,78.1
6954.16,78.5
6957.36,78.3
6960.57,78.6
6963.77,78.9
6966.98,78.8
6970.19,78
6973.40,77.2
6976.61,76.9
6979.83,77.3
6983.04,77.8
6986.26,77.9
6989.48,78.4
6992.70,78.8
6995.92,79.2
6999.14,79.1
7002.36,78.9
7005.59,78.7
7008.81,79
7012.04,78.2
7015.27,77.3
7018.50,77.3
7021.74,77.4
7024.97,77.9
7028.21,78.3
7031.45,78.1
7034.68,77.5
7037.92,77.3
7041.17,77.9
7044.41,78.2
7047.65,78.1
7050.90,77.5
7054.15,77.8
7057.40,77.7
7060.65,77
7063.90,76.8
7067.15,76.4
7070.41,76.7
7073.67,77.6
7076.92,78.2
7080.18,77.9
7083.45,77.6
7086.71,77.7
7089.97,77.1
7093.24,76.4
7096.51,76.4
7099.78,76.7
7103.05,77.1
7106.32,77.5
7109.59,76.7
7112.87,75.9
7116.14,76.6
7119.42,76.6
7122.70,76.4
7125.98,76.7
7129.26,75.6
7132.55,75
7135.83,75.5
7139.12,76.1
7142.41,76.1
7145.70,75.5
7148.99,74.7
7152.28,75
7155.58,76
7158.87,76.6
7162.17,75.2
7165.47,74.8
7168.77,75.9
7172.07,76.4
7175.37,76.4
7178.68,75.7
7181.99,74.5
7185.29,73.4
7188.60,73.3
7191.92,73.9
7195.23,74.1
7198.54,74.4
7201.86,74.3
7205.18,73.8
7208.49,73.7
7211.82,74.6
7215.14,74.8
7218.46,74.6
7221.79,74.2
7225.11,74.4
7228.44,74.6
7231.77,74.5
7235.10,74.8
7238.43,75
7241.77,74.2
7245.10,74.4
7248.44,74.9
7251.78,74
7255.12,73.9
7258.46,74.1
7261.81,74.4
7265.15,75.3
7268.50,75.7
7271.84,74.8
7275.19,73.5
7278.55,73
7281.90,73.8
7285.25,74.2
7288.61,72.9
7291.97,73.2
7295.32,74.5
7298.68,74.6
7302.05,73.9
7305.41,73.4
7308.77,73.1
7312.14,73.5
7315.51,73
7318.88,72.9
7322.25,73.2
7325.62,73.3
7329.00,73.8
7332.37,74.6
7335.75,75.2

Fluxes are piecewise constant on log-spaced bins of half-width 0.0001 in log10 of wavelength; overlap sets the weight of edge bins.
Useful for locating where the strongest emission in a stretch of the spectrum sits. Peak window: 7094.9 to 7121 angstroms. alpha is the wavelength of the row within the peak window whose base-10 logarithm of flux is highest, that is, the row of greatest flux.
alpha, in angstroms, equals 7106.32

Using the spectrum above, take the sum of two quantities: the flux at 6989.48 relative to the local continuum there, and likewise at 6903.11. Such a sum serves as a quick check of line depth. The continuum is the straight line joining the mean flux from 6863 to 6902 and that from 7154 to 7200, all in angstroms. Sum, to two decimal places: 1.98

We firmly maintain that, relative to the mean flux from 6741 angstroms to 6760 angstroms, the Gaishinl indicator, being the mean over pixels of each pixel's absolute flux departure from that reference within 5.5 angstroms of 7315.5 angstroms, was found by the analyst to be 8.9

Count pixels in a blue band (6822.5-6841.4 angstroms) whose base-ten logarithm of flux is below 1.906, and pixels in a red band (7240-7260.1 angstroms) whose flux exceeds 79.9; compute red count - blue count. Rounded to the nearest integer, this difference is -1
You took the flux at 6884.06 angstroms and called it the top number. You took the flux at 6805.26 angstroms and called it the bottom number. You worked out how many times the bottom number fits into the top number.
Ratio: 0.980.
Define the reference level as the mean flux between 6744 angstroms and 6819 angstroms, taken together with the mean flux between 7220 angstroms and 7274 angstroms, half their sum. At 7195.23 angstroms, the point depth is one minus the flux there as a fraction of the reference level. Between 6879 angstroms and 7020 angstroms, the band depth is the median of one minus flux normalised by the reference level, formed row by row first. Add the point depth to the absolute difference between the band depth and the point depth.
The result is 0.11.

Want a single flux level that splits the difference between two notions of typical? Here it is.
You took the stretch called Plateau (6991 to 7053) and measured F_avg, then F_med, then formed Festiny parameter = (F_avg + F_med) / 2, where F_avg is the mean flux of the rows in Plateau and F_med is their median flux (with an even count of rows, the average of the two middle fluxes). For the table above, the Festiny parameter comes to 78.1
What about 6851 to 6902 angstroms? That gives 80.6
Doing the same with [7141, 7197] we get 75.2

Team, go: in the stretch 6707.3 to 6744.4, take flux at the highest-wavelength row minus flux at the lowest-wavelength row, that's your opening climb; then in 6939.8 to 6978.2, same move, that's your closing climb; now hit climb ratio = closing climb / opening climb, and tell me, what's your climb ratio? 1.0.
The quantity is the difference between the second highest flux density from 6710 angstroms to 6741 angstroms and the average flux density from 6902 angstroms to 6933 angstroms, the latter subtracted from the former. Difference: 3.8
